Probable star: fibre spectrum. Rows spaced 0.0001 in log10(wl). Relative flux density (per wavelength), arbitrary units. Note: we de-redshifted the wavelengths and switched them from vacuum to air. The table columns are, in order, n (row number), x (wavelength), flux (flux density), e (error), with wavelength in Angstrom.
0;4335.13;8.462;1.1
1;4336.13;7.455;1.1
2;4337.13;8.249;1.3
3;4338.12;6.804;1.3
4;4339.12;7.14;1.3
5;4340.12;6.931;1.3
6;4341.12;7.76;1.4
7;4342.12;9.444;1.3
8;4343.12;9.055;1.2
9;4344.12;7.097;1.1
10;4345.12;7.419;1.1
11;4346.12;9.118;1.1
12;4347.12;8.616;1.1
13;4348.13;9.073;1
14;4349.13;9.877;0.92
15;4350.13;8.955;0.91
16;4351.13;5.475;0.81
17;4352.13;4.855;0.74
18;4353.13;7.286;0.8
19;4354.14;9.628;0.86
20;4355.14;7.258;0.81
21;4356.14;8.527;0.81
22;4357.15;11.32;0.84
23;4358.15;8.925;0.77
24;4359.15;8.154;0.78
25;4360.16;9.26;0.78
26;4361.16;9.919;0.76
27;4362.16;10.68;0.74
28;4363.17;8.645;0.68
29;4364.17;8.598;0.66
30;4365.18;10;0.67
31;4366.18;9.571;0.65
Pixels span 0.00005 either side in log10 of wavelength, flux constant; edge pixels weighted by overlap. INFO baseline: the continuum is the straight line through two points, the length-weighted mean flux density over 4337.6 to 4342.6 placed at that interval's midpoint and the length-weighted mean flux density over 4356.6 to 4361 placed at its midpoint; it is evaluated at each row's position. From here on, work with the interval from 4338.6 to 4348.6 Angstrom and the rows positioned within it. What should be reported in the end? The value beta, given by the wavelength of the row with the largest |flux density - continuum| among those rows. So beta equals 4342.12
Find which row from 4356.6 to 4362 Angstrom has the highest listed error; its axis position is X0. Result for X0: 4357.15 Angstrom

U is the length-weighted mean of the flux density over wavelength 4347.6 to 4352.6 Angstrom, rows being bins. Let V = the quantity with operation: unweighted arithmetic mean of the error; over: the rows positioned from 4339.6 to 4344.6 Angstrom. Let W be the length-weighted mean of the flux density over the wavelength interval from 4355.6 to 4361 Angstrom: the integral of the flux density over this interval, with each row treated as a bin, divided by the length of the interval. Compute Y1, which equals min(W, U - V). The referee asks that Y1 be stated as 6.40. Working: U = 7.7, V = 1.3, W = 9.3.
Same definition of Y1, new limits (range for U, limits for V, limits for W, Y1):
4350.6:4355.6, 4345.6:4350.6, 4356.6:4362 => 5.91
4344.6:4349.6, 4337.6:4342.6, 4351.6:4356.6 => 7.48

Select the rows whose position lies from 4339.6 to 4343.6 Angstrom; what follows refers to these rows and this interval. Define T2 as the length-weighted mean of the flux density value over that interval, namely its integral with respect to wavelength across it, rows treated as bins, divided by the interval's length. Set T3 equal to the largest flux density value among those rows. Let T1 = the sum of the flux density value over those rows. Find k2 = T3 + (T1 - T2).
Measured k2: 34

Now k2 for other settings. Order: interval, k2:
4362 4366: 39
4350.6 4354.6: 30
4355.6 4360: 39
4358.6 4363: 39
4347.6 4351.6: 35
